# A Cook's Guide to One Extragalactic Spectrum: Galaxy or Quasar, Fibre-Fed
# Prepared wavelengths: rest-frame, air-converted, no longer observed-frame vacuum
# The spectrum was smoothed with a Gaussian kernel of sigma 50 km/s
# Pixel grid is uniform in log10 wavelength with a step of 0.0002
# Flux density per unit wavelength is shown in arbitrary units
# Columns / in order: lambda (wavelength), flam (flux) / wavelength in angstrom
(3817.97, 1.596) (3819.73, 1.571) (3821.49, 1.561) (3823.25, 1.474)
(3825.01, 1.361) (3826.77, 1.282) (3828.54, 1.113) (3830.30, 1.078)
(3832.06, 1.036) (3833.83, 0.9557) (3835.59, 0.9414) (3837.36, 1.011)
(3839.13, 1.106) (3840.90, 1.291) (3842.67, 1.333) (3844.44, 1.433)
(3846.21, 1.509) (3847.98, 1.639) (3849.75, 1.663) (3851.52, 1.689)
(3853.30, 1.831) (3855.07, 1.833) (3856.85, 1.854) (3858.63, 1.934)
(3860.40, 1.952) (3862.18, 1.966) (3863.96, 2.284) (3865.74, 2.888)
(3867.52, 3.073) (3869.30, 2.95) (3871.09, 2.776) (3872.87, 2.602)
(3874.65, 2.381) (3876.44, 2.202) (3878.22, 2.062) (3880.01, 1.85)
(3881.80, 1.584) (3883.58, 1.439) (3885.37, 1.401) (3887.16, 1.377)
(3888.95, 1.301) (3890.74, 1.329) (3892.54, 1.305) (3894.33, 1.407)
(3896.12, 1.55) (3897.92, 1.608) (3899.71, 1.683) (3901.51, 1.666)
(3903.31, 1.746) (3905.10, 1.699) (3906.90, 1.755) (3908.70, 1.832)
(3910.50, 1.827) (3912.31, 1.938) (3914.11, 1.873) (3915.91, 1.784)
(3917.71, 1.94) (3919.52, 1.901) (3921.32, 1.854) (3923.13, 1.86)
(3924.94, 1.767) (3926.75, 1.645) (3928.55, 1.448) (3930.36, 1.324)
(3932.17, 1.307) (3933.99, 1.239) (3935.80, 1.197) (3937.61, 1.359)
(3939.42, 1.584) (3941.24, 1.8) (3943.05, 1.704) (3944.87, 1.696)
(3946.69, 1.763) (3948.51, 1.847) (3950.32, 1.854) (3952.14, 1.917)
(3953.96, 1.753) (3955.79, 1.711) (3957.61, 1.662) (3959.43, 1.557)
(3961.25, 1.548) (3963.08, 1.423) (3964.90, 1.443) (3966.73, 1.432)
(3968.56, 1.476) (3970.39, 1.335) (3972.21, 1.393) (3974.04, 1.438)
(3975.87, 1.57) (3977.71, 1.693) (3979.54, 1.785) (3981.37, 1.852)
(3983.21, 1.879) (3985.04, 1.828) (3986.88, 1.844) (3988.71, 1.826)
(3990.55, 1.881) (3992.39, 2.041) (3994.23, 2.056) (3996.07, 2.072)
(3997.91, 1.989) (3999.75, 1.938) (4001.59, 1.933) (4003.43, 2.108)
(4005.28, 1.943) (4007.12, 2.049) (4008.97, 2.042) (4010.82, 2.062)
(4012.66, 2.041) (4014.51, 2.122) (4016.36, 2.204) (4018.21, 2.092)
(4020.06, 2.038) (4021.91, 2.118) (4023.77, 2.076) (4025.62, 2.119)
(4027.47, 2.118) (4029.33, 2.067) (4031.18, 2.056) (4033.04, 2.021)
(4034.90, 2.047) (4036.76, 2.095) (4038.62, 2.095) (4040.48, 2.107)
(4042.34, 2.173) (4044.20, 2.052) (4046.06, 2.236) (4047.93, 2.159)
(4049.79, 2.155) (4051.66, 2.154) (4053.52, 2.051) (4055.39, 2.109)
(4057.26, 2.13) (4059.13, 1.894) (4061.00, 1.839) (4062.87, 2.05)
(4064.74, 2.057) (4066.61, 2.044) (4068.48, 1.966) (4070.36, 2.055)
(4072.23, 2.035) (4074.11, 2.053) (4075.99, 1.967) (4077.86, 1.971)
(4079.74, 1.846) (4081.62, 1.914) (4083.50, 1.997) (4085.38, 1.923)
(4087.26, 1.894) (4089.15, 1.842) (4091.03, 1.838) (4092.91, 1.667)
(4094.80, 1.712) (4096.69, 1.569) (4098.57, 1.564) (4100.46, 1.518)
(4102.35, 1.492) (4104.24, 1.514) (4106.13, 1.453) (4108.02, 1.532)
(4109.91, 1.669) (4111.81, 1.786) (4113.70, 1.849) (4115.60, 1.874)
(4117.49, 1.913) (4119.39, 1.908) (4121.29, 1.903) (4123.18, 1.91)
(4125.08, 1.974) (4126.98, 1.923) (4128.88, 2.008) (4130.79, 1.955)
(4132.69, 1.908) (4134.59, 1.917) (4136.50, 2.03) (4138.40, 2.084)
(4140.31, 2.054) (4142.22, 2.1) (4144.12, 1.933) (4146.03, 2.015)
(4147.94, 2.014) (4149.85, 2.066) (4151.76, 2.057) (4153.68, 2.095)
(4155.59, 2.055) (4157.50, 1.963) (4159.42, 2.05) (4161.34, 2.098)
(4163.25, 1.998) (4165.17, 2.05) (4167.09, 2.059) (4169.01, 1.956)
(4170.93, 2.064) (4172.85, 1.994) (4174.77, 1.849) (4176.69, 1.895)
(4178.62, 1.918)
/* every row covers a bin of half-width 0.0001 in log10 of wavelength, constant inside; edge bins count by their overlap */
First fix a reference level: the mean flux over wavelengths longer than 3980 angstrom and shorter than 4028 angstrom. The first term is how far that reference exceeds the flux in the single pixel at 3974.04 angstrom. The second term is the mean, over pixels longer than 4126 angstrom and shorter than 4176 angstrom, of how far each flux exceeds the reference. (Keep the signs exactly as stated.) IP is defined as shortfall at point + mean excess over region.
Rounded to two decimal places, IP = 0.57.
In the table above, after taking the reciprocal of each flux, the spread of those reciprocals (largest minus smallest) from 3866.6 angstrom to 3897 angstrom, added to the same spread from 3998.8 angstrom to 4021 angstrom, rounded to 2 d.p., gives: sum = 0.51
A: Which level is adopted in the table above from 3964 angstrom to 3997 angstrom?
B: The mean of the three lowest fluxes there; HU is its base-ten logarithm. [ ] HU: 0.142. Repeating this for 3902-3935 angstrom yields 0.111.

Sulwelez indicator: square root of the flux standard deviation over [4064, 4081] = 0.26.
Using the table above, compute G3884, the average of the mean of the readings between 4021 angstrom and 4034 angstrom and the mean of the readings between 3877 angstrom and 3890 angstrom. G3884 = 1.83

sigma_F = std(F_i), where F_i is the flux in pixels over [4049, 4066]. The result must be 0.11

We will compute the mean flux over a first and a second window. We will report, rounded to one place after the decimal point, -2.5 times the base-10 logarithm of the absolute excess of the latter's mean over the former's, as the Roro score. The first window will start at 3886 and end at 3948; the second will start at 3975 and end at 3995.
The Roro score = 1.6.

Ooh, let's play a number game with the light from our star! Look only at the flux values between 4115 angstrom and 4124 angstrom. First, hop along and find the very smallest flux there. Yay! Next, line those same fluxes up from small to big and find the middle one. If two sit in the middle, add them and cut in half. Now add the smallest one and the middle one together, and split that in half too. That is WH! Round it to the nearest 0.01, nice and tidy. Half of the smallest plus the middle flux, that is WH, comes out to 1.89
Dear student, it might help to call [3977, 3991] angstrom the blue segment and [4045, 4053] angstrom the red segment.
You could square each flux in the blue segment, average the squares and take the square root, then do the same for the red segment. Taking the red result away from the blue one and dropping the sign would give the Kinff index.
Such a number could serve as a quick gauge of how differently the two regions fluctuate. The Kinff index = 0.352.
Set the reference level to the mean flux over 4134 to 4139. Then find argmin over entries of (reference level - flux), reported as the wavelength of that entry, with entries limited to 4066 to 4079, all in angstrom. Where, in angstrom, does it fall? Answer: 4070.36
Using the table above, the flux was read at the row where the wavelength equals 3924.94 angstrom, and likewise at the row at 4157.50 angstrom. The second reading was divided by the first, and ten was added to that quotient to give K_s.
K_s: 11.1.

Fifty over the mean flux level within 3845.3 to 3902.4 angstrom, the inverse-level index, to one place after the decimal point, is 26.4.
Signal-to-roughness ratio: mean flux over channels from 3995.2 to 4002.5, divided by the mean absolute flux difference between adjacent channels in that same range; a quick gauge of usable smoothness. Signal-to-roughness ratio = 43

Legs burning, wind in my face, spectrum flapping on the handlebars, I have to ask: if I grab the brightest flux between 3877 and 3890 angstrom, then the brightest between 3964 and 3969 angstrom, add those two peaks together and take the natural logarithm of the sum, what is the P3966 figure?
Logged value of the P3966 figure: 1.26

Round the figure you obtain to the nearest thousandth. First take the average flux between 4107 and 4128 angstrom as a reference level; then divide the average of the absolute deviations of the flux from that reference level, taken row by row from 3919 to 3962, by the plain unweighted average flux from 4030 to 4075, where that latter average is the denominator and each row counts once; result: 0.106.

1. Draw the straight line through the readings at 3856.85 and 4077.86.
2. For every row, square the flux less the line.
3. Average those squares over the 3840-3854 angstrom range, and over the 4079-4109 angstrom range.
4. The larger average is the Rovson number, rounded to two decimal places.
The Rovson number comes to 0.12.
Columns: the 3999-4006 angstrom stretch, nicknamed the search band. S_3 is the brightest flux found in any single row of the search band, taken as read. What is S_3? 2.108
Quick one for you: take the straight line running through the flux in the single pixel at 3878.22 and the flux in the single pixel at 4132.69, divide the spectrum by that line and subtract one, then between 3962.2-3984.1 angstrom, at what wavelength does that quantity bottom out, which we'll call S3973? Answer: 3970.39 angstrom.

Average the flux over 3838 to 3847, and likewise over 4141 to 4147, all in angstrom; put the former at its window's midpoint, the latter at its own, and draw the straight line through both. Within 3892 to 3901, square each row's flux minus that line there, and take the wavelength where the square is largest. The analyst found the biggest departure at 3899.71 angstrom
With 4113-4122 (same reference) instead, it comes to 4113.70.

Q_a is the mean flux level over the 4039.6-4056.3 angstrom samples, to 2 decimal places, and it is 2.13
